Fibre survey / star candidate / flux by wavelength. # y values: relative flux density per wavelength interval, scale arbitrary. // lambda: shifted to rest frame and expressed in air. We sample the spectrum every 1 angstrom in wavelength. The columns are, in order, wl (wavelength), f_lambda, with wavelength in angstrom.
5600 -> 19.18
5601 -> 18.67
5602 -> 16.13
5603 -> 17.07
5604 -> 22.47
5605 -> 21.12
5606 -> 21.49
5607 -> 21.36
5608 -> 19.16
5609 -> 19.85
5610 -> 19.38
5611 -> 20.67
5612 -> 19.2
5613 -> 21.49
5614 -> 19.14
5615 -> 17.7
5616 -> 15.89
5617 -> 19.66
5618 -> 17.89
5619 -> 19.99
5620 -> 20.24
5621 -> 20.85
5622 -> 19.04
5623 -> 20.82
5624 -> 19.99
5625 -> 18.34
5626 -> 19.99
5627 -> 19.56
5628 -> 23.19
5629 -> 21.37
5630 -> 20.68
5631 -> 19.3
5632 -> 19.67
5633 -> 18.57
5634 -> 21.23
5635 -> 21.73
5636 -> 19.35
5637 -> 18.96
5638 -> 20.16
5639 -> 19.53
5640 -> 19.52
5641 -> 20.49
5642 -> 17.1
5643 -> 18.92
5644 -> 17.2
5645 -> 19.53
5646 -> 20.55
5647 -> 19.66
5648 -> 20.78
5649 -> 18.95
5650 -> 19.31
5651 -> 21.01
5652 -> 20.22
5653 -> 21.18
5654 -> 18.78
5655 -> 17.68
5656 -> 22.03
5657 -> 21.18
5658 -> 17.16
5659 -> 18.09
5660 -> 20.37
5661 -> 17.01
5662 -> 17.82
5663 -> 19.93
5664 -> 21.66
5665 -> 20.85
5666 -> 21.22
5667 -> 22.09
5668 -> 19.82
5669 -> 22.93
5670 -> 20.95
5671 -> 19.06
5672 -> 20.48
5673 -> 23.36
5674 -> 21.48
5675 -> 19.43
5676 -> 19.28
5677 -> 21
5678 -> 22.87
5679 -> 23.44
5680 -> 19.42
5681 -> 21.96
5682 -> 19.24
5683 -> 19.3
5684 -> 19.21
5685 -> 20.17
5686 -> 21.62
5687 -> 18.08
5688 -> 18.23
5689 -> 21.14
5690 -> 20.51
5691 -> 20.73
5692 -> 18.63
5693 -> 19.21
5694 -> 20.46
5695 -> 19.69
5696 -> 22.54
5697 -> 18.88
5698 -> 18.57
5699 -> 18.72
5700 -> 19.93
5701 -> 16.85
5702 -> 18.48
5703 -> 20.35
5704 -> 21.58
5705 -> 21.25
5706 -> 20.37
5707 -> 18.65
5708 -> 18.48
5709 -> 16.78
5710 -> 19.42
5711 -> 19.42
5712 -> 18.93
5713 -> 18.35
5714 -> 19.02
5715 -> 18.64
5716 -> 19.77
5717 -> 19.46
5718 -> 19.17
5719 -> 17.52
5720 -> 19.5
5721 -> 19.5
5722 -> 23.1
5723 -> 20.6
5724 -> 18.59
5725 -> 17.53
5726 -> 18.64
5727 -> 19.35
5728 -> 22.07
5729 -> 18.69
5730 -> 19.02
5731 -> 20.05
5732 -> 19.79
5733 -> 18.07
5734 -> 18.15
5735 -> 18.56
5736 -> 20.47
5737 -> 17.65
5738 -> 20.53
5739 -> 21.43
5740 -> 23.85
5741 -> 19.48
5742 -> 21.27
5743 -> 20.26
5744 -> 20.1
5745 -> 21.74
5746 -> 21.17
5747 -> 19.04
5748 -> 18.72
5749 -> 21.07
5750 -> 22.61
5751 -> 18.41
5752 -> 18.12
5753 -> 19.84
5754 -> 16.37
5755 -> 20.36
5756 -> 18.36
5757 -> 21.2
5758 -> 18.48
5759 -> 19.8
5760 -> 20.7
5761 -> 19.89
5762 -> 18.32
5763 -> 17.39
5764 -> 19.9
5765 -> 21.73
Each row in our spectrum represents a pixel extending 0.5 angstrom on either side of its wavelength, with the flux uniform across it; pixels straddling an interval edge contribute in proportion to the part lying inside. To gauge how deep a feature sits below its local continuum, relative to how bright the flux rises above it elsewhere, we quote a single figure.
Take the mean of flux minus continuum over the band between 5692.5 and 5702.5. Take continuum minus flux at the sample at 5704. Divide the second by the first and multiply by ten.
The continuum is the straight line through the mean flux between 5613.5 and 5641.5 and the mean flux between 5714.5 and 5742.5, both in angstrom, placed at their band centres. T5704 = 54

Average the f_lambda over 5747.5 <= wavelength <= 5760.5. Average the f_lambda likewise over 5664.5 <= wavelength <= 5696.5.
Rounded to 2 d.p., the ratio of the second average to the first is 1.05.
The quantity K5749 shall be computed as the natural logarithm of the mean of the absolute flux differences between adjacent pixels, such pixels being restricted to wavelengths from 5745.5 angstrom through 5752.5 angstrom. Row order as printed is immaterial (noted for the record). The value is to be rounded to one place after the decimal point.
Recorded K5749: 0.6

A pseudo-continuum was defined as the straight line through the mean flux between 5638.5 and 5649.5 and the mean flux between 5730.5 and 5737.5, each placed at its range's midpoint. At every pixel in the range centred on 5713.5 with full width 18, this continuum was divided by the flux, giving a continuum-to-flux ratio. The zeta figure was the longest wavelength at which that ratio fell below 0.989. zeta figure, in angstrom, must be 5722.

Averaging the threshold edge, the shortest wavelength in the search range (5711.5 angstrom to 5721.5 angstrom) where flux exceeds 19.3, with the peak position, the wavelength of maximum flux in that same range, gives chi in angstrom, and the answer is 5716.0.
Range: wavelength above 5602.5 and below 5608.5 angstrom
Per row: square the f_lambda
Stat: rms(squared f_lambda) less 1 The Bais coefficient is 426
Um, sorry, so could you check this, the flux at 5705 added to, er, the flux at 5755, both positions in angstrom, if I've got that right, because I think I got 41.6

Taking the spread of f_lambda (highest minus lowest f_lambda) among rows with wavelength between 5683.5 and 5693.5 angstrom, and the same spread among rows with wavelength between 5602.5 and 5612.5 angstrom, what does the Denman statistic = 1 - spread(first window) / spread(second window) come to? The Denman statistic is 0.34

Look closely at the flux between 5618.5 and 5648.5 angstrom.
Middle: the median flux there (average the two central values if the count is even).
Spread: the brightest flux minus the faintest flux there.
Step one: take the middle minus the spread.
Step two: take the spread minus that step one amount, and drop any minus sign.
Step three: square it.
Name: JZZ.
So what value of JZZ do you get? 59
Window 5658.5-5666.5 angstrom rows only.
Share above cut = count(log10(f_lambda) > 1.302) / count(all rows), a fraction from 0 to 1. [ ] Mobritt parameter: 0.50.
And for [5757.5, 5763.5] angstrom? 0.17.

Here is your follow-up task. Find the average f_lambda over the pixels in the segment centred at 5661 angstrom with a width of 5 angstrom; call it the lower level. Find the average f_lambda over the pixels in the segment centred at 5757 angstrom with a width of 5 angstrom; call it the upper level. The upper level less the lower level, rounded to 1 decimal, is 1.0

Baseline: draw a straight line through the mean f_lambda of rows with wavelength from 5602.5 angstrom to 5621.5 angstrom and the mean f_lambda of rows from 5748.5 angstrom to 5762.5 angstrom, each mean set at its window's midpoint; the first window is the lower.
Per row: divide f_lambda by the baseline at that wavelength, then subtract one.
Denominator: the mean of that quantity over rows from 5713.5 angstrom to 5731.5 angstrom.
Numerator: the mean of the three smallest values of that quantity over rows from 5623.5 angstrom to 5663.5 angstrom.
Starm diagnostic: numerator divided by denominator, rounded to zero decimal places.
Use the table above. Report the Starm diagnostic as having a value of 21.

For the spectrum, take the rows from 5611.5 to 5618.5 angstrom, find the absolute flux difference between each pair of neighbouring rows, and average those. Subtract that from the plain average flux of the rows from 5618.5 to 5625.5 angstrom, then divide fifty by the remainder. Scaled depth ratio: 2.832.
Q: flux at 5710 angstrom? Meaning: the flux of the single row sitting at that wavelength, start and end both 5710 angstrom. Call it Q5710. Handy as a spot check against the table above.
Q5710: 19.42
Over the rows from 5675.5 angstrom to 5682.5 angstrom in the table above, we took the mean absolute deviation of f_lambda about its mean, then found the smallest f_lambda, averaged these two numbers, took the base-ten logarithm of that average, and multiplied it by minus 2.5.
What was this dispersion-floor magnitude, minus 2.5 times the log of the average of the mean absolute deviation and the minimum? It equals -2.54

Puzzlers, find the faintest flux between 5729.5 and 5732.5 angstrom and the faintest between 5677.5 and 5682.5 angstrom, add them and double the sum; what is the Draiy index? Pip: 76.5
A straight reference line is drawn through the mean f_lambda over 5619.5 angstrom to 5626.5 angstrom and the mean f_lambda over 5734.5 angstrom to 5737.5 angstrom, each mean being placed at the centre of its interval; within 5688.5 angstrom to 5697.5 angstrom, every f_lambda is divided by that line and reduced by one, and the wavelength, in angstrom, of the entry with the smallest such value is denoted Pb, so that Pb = 5692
